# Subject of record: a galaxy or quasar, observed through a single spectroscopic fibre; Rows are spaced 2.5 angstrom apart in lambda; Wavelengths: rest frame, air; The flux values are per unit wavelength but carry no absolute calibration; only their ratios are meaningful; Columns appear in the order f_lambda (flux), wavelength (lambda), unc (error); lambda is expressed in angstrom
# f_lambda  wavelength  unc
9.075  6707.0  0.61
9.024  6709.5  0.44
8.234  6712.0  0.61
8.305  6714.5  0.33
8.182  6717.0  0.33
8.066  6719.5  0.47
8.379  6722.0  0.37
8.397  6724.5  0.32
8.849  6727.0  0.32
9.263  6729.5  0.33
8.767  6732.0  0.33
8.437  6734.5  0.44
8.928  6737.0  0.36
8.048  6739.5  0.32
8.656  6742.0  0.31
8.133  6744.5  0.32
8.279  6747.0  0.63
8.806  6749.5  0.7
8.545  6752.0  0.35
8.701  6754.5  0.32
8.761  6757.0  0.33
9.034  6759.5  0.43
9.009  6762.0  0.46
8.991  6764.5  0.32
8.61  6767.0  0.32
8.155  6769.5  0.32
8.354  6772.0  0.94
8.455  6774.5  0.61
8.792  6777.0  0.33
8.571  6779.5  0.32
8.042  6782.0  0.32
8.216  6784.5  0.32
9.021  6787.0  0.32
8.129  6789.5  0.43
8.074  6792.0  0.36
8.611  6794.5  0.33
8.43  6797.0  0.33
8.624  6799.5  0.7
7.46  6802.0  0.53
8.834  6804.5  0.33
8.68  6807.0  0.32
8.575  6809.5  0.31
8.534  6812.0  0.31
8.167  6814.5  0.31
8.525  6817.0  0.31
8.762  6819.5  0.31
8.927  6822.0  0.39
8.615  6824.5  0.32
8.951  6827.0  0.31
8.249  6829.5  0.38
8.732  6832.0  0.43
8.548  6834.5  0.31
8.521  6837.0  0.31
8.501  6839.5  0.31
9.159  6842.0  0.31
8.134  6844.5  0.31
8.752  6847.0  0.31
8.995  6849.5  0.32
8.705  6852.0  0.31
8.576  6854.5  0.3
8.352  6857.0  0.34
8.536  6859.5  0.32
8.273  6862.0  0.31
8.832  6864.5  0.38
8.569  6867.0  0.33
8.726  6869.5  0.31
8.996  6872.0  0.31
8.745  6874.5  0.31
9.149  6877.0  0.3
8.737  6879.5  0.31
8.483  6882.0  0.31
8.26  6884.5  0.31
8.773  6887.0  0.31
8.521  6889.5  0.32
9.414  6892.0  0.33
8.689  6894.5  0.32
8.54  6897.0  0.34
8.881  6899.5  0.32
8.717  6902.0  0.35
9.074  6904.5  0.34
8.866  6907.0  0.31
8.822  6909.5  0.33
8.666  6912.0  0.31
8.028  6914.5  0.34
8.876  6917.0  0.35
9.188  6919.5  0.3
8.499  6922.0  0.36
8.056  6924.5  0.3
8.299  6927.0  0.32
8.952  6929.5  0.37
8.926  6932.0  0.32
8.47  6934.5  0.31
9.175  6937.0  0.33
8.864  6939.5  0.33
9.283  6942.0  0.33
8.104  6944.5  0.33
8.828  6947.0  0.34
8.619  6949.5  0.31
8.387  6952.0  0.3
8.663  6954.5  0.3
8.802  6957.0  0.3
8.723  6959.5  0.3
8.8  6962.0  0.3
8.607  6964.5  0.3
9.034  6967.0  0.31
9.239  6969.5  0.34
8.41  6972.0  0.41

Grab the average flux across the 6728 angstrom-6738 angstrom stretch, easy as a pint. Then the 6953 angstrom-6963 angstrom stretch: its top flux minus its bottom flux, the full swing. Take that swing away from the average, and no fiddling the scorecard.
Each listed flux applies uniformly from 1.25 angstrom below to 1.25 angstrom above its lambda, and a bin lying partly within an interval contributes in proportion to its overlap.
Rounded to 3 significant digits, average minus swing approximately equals 8.71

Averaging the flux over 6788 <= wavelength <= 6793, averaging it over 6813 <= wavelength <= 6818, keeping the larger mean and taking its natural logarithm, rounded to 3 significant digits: 2.12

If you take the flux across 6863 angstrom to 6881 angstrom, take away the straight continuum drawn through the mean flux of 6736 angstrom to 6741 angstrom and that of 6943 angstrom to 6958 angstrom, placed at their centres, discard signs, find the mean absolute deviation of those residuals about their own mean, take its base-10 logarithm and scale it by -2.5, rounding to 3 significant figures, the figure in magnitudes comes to 2.09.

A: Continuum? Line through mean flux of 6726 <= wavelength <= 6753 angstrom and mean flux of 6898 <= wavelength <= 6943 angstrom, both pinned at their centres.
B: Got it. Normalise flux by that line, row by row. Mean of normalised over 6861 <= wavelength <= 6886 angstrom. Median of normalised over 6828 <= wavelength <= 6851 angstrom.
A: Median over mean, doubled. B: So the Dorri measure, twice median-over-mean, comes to 1.98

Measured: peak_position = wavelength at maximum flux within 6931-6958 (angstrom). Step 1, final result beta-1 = 6942.0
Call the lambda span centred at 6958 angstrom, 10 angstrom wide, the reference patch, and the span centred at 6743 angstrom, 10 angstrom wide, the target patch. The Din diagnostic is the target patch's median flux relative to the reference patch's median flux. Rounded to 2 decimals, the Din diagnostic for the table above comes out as 0.94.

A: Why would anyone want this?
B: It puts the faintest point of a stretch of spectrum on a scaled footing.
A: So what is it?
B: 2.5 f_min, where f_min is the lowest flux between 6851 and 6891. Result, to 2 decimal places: 20.65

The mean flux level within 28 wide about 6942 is 8.75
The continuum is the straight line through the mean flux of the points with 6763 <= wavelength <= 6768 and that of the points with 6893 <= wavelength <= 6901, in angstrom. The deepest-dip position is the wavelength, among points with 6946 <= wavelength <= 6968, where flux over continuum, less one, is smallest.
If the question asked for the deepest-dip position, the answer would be 6952.0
